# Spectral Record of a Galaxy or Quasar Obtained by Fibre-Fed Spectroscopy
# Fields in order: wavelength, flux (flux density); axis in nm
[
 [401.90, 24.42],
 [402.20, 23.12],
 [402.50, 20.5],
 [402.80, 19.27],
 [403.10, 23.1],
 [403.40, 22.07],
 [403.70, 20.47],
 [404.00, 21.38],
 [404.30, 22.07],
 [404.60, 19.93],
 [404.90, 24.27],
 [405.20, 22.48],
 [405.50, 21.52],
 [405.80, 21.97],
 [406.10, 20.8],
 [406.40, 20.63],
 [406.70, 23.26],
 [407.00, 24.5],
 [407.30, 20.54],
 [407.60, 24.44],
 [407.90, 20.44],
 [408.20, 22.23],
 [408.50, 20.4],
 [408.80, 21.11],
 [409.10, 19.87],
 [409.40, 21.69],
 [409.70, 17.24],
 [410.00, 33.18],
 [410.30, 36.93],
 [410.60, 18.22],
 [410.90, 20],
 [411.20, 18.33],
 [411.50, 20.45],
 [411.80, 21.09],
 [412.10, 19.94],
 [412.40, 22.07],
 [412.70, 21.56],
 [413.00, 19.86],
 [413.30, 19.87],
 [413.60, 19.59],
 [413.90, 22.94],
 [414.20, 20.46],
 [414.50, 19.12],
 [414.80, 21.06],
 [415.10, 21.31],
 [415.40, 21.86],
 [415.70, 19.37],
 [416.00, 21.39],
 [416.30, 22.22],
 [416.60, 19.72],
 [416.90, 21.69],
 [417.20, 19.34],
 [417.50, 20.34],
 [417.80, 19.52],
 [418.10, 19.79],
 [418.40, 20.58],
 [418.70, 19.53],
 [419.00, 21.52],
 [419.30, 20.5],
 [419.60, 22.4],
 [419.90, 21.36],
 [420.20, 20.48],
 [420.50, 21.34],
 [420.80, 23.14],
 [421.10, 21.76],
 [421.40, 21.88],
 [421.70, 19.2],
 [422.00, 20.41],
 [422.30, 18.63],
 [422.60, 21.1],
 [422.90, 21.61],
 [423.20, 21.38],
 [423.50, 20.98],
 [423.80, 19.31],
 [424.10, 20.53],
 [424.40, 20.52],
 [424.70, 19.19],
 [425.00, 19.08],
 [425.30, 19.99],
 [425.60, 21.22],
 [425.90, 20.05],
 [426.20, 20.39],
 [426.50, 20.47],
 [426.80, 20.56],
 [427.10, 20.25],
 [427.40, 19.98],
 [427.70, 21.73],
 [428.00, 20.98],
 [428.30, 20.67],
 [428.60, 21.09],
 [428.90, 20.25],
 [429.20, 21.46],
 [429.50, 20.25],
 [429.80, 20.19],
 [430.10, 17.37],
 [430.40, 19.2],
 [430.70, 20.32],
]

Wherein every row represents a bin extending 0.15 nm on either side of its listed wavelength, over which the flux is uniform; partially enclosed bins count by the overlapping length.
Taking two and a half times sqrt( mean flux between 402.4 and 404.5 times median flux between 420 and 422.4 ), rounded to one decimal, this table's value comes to 52.7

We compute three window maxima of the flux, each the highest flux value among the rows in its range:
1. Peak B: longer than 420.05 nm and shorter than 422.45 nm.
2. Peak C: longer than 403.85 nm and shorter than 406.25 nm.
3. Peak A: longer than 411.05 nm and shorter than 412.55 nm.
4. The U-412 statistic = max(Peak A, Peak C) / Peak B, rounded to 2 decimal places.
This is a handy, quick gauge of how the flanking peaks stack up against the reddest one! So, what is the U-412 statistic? 1.05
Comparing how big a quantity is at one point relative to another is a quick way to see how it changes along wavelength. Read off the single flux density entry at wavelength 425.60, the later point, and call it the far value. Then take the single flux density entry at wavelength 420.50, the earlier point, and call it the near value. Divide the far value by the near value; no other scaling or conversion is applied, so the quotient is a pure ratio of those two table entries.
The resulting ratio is 0.99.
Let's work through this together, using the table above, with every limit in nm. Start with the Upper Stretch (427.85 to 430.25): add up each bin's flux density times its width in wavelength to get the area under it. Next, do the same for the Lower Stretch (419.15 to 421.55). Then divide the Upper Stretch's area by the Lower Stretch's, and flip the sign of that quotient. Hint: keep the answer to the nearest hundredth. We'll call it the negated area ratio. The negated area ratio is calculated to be -0.94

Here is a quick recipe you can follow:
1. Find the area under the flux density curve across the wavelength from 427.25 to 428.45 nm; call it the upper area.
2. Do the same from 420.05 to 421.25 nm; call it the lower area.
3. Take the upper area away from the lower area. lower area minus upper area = 1.0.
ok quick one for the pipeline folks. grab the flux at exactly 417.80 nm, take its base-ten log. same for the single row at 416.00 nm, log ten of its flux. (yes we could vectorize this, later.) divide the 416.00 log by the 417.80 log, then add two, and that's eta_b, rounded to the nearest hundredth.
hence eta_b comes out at 3.03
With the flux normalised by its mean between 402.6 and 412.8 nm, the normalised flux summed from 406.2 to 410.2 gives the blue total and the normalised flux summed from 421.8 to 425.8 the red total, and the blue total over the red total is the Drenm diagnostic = 1.10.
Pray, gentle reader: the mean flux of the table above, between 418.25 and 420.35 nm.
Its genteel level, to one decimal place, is 20.9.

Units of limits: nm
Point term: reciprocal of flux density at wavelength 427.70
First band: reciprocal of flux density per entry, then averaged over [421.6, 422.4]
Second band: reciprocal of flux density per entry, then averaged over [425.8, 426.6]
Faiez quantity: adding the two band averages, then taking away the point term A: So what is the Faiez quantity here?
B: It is 0.055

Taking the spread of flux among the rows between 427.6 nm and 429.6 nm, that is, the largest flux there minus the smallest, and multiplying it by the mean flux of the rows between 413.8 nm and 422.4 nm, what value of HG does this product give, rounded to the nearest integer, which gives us 31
